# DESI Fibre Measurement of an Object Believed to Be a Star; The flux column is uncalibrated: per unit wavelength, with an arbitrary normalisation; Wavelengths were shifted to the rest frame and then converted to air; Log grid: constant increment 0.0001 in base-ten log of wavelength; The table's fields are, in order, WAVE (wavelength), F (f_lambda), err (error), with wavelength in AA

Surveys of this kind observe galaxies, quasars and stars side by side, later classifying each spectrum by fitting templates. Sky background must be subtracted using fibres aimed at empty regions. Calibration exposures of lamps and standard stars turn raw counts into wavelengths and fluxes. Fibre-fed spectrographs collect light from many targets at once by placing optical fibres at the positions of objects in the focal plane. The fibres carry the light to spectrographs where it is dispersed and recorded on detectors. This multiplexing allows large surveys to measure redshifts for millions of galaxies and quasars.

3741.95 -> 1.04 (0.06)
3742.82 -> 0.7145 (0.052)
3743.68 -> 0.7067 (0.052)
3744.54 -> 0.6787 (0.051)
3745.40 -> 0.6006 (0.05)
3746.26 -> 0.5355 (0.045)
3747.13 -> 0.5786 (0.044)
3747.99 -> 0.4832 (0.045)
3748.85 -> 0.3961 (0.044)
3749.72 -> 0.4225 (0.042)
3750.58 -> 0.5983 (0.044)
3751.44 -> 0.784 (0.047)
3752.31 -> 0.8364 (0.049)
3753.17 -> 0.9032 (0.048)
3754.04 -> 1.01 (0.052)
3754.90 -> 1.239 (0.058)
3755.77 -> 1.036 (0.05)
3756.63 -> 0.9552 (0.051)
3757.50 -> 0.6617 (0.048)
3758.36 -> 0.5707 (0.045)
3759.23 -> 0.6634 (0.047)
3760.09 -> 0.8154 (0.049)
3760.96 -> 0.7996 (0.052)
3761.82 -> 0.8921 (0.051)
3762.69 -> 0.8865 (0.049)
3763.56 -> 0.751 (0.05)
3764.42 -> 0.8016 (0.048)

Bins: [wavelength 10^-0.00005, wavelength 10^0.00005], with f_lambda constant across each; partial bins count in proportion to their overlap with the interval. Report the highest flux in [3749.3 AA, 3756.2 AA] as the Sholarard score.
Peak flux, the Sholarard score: 1.239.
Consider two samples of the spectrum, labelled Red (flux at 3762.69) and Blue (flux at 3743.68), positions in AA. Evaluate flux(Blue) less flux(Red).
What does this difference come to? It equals -0.18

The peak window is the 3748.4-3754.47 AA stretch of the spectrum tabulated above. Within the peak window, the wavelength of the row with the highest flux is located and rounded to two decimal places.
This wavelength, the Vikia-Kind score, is 3754.04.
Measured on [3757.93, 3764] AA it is 3761.82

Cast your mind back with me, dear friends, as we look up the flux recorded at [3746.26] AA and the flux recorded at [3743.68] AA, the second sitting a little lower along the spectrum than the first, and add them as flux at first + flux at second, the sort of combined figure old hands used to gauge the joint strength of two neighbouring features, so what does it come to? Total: 1.2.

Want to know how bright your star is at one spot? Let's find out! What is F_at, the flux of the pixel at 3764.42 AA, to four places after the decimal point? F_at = 0.8016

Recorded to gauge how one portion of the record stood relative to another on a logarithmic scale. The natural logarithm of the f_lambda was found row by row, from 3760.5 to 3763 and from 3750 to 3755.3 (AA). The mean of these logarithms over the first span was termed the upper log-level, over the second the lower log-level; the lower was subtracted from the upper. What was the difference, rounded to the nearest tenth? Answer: 0.0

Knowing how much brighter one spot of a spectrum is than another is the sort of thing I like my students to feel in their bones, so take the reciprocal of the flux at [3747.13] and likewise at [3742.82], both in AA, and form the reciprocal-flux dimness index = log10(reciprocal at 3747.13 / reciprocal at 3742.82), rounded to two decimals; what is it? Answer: 0.09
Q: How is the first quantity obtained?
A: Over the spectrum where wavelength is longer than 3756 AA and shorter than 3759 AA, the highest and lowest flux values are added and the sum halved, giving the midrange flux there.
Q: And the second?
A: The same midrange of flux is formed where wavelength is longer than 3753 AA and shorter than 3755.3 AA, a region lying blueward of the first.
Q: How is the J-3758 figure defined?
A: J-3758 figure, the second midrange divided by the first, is 1.4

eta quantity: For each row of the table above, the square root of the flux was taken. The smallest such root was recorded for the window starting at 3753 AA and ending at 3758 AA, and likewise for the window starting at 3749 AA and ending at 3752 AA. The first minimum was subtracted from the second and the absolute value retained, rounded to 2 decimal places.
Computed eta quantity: 0.16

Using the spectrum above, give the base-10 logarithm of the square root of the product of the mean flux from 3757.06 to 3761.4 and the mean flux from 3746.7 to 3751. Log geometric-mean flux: -0.229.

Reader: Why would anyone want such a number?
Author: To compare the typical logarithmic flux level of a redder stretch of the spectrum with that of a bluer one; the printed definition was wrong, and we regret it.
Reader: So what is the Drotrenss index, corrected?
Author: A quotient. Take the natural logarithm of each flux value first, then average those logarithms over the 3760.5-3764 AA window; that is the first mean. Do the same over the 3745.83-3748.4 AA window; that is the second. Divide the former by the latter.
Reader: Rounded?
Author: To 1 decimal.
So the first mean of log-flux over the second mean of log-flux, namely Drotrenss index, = 0.3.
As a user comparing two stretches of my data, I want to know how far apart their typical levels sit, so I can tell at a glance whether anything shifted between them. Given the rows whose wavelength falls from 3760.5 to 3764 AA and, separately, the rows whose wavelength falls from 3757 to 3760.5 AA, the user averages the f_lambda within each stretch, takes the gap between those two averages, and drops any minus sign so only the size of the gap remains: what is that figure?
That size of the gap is 0.15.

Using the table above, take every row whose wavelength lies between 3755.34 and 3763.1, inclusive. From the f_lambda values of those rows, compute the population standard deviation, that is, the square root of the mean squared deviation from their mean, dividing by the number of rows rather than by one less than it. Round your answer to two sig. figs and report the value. 0.14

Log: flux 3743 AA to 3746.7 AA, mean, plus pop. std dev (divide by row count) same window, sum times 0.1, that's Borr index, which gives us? 0.070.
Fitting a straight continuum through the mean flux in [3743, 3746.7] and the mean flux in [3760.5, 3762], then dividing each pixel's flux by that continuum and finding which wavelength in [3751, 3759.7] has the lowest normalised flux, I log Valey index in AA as 3758.36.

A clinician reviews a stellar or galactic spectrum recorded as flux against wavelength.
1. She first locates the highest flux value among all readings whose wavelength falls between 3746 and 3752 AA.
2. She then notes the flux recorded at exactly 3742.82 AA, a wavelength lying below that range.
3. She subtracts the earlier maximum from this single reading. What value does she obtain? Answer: -0.1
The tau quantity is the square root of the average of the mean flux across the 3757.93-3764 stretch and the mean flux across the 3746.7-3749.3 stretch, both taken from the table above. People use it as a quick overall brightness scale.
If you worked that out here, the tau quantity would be 0.792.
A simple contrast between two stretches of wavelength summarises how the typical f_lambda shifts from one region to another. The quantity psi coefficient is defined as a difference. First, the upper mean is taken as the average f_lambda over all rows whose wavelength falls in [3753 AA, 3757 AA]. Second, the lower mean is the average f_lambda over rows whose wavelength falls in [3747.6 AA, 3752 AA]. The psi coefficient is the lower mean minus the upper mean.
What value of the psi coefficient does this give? -0.49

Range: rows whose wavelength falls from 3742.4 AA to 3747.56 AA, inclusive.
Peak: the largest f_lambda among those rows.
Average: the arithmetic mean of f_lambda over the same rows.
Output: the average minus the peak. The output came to -0.079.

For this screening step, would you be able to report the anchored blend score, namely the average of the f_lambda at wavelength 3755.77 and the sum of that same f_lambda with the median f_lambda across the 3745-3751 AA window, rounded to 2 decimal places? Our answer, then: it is 1.30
